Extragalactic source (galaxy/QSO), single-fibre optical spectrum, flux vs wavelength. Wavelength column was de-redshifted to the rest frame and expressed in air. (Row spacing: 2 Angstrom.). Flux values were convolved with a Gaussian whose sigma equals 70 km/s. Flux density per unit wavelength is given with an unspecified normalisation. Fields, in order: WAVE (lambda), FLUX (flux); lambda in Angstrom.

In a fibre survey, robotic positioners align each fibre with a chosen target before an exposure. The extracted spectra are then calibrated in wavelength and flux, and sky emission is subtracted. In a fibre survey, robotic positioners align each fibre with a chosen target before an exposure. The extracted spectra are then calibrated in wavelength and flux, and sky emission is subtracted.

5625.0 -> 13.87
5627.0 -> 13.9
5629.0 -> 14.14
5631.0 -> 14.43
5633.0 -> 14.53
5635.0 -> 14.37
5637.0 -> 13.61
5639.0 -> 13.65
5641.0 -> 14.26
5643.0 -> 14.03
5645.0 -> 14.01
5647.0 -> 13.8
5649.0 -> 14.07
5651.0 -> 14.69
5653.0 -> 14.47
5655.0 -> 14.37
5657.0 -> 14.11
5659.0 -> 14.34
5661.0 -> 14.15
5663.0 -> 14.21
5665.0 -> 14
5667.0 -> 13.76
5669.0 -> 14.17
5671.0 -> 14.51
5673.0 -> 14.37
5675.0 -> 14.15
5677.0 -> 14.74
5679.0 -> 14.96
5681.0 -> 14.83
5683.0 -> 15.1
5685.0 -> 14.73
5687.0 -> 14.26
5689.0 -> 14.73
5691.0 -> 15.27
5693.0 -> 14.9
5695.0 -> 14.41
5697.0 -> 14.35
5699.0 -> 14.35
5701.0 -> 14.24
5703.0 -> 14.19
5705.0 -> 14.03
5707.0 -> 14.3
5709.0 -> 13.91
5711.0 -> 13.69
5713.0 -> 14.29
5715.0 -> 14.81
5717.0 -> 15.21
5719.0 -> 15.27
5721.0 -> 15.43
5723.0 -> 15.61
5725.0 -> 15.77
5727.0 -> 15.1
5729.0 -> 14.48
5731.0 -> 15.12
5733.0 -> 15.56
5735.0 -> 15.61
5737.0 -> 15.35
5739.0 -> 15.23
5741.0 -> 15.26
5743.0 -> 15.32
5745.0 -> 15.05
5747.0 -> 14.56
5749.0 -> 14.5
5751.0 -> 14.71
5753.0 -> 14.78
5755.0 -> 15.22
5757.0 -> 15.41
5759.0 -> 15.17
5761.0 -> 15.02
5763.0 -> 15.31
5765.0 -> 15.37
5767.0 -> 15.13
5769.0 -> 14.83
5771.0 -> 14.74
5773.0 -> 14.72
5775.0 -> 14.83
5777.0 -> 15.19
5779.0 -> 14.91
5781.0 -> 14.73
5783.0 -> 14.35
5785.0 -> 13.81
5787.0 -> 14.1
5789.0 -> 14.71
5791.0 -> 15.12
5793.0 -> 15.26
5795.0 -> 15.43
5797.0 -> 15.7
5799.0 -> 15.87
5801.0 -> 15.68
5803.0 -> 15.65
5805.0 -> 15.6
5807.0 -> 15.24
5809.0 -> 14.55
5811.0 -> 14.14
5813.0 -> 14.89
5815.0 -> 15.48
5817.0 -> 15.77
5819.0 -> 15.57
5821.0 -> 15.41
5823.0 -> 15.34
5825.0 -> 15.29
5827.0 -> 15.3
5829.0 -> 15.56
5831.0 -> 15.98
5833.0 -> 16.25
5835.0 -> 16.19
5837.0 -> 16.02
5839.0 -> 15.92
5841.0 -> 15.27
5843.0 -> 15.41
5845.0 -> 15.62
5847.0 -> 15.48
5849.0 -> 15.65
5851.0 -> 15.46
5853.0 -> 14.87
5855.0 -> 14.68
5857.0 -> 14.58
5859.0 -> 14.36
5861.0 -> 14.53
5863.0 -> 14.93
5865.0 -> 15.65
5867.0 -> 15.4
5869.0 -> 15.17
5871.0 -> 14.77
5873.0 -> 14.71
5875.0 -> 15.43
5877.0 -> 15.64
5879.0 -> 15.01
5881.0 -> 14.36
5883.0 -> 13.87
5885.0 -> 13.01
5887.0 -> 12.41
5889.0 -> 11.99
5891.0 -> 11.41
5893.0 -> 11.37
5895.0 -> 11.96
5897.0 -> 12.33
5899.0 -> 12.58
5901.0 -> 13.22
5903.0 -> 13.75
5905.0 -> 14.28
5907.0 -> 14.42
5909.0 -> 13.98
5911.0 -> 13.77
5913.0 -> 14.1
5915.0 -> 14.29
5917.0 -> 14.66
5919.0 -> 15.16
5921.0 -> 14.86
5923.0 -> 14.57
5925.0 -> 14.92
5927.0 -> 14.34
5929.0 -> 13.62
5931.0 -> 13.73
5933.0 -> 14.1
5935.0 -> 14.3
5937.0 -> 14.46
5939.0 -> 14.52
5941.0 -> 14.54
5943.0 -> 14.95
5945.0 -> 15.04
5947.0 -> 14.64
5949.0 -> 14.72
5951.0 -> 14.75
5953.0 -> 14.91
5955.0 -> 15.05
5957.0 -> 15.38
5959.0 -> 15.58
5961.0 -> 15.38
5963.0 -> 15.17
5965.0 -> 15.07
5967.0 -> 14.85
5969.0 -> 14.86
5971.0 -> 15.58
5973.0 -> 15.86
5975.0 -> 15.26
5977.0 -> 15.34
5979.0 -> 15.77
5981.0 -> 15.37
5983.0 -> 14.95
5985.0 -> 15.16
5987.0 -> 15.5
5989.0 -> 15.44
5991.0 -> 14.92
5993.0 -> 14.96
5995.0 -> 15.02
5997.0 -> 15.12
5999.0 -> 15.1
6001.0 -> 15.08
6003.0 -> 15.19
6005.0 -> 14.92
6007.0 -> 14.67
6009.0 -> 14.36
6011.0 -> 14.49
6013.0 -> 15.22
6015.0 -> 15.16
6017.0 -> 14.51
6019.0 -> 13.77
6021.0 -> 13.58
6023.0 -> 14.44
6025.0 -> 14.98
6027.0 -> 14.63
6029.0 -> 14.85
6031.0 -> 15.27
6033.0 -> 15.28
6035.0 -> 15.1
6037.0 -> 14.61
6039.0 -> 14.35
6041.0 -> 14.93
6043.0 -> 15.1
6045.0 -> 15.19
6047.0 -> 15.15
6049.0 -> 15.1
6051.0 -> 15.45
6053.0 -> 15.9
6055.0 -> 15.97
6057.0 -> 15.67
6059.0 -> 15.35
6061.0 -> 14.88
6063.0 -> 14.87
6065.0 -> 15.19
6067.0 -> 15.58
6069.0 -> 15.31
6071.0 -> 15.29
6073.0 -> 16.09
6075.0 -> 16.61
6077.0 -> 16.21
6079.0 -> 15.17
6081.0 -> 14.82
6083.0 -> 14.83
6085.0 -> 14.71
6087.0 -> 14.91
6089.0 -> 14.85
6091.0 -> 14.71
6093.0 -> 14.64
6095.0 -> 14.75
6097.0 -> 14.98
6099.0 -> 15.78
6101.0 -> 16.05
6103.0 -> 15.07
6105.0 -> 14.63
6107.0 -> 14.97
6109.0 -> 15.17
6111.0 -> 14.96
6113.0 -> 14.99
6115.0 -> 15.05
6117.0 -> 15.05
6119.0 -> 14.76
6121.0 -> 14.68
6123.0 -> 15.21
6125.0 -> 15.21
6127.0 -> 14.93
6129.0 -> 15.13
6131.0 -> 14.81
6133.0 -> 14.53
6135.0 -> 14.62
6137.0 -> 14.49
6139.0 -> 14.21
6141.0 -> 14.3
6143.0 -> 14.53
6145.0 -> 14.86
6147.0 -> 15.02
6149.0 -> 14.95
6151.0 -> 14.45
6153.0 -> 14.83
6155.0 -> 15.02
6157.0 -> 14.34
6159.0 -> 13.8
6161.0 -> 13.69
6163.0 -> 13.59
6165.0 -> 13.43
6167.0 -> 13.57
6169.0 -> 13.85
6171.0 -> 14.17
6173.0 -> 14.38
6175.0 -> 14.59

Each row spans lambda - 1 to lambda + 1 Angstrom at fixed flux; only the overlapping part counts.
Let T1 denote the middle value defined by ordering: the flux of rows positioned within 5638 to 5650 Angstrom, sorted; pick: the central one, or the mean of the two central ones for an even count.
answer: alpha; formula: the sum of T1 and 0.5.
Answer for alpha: 14.5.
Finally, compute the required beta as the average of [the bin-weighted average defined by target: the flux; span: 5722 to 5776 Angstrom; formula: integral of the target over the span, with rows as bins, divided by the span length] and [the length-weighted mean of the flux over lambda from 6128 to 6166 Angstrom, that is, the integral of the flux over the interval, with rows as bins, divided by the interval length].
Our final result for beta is 14.8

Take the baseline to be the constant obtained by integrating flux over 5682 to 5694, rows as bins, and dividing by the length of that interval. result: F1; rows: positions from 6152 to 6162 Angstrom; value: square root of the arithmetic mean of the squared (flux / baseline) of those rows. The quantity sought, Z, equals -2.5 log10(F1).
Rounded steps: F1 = 0.97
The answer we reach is 0.04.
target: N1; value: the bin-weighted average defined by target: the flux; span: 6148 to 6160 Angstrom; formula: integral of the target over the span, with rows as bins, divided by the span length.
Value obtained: 14.6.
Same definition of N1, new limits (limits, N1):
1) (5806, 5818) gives 15.0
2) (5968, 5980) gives 15.4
